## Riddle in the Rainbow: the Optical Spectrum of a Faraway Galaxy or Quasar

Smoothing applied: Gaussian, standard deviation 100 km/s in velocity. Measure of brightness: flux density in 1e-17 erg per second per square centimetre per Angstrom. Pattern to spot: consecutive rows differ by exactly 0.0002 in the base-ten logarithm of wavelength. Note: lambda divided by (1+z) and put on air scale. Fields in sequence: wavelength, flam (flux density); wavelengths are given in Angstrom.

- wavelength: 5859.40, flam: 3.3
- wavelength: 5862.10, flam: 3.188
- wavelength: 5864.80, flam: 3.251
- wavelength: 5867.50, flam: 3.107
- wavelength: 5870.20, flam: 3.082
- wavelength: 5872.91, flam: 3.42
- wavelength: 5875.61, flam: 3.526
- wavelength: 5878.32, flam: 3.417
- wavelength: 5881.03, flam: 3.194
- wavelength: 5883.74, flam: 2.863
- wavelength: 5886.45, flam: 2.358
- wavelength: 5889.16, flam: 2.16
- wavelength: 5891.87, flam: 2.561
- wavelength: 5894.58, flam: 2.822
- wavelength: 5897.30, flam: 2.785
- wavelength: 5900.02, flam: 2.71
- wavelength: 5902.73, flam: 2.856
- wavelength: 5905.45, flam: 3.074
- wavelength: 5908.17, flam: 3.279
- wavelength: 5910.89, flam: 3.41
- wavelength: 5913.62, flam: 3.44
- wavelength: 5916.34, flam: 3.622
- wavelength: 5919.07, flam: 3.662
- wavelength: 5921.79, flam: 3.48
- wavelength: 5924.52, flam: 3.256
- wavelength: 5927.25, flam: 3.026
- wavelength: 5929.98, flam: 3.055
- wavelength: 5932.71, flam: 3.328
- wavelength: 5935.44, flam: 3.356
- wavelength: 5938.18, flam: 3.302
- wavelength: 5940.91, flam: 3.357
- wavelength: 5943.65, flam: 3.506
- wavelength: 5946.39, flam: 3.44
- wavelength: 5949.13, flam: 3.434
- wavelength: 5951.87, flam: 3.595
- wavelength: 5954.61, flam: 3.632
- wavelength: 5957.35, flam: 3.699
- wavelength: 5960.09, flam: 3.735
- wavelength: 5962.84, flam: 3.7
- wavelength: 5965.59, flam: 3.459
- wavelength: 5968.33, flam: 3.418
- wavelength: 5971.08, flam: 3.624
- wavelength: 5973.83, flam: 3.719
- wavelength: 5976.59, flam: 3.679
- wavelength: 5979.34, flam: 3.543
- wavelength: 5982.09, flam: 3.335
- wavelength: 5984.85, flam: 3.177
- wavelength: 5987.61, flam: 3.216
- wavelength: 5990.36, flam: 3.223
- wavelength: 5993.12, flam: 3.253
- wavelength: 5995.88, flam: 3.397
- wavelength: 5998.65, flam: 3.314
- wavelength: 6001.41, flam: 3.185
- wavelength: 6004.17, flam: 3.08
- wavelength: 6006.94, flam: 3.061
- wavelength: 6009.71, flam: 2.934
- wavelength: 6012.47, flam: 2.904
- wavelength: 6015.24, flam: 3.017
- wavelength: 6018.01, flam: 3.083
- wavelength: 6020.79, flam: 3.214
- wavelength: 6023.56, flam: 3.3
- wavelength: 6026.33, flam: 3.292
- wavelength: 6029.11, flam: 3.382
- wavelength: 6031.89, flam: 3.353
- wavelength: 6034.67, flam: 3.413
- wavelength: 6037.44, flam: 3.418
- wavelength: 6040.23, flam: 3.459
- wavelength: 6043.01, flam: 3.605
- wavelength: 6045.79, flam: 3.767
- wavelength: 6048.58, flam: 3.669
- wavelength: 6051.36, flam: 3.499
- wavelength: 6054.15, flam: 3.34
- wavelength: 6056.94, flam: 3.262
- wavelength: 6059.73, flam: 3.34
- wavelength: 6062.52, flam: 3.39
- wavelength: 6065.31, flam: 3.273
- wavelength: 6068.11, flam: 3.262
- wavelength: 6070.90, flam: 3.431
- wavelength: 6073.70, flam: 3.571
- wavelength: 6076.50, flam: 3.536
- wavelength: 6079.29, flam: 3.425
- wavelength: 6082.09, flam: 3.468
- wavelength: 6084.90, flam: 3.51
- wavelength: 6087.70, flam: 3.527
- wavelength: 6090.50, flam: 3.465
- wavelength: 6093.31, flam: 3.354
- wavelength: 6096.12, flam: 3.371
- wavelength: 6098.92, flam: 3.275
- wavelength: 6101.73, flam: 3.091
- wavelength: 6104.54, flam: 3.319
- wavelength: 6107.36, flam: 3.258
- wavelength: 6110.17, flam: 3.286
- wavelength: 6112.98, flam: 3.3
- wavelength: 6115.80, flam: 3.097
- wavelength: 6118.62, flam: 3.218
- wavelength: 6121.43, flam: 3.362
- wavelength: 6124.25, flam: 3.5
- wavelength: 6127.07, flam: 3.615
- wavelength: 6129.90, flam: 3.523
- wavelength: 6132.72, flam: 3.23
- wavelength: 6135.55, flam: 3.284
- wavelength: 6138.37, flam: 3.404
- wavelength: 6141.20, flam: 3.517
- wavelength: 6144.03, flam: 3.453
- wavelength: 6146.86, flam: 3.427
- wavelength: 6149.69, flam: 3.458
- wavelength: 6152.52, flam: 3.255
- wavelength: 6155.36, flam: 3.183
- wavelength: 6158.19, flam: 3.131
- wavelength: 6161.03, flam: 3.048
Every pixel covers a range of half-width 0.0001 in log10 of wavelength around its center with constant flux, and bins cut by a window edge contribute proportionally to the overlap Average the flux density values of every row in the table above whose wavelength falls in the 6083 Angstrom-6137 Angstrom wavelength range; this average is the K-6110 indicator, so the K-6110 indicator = 3.35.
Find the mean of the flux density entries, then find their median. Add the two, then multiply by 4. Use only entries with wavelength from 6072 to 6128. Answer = 27.0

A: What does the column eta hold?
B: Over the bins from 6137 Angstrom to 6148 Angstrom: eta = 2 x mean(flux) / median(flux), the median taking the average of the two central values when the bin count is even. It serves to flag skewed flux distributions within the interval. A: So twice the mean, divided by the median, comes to 2.01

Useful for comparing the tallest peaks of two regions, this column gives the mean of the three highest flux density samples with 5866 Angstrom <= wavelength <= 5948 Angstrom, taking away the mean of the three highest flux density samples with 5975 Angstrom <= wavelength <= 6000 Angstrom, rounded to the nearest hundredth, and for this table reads 0.06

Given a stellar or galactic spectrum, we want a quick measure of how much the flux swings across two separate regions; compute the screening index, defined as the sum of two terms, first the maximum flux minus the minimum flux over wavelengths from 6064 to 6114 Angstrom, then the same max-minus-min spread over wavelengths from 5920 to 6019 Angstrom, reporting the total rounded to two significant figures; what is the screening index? 1.3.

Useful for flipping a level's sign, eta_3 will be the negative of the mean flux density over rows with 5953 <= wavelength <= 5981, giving -3.62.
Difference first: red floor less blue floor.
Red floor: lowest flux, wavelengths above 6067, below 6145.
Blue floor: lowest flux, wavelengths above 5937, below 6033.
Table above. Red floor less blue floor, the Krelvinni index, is 0.19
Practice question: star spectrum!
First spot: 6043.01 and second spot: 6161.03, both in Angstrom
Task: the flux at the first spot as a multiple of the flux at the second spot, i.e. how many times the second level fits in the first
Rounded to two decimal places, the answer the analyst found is 1.18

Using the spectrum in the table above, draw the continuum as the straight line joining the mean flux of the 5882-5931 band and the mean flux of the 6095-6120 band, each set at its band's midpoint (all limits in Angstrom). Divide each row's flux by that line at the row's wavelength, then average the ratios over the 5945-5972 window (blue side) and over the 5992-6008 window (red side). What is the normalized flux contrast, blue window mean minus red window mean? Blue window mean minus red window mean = 0.13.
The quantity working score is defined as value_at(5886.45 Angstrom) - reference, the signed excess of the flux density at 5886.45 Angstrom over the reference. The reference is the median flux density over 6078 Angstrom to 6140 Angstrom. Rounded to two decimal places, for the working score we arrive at -1.00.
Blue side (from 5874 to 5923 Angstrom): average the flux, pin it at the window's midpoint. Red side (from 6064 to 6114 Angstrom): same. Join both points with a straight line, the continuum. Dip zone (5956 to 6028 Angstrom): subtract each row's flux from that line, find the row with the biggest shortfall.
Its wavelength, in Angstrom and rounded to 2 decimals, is 6012.47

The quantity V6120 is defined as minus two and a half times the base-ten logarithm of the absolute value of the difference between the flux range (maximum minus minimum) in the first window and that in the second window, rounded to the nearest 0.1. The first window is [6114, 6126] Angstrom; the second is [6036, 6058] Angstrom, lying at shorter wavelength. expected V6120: 2.5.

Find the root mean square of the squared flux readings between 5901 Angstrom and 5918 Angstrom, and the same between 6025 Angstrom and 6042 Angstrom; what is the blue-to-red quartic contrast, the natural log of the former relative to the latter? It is -0.047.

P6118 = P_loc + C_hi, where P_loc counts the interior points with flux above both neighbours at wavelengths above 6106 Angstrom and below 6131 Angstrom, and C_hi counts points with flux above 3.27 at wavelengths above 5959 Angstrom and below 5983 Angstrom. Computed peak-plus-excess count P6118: 11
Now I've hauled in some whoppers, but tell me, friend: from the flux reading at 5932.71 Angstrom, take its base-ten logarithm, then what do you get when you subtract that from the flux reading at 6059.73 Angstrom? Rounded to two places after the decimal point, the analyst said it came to 2.82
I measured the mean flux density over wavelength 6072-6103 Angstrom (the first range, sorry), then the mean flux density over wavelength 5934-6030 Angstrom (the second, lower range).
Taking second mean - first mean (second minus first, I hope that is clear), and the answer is -0.06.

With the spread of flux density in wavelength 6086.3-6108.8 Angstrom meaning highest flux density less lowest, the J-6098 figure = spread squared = 0.19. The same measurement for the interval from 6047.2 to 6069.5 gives 0.17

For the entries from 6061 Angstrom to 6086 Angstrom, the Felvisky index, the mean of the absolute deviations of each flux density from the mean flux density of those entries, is 0.082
